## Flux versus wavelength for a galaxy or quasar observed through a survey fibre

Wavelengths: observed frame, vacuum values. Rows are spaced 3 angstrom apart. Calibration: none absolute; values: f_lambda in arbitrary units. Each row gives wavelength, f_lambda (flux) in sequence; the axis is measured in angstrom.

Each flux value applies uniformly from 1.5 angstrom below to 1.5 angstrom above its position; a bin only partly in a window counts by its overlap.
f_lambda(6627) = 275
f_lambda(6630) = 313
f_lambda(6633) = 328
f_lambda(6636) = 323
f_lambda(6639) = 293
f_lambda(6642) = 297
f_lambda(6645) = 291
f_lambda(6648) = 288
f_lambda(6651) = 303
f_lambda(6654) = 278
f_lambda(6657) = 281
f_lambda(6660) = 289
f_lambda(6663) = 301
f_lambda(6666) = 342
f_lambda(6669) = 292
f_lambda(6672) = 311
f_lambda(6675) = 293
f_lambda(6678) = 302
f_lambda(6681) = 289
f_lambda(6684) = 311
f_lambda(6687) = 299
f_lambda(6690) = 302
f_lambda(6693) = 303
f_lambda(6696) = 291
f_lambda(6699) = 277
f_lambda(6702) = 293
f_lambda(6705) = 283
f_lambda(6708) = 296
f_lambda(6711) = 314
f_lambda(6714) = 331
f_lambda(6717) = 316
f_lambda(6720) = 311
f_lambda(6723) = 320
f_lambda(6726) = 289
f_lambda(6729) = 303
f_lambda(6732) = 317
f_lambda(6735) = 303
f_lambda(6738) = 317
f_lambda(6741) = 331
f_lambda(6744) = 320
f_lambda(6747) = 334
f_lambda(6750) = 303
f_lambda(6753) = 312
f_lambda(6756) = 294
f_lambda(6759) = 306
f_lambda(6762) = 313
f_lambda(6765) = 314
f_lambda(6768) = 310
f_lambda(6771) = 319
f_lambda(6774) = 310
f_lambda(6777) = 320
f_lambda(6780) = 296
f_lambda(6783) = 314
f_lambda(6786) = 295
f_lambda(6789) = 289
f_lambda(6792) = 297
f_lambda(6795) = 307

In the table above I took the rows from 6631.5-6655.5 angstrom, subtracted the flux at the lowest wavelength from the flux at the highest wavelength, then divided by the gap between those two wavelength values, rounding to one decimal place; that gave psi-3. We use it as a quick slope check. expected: -2.4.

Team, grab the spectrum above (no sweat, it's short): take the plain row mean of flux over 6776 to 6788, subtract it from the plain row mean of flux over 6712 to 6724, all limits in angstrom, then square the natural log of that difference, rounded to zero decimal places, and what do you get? 7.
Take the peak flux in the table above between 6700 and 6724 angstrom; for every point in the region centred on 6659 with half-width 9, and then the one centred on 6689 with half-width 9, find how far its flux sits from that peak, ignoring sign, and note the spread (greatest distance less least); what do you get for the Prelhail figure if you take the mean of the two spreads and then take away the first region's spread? -10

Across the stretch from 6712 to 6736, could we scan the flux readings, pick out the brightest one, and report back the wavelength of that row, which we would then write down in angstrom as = 6714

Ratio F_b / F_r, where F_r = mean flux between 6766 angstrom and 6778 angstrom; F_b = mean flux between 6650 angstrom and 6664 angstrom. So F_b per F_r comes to 0.92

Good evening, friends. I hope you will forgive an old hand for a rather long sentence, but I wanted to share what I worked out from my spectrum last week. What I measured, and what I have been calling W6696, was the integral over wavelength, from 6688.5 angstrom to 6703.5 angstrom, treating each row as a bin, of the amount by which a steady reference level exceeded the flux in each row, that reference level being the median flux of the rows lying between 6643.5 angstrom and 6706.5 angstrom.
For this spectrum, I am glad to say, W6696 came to -3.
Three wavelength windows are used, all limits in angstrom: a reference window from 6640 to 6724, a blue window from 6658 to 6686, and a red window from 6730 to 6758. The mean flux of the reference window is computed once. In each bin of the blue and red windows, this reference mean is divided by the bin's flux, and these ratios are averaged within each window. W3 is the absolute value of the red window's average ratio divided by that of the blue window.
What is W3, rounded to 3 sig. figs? 0.963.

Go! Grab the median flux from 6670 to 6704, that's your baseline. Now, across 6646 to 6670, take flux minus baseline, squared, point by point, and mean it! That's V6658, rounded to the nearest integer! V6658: 363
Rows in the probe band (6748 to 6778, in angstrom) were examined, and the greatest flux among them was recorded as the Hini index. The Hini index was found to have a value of 320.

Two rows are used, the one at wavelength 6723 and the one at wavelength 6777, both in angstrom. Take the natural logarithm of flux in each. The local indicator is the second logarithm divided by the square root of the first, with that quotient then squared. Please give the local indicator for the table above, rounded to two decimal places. 5.77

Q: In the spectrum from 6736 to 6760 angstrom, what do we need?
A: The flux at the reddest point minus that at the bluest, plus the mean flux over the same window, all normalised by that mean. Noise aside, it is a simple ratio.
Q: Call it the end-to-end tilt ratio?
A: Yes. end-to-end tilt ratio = 0.97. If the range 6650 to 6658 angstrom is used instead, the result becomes 0.92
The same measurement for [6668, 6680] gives 1.03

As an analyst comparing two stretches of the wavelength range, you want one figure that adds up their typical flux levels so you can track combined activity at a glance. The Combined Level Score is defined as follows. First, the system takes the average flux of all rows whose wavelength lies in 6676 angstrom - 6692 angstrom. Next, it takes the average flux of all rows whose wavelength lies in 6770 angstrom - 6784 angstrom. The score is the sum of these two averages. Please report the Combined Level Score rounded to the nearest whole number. 612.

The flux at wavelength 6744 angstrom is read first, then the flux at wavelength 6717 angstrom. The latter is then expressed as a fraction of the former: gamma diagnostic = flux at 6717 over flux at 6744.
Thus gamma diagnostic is 0.99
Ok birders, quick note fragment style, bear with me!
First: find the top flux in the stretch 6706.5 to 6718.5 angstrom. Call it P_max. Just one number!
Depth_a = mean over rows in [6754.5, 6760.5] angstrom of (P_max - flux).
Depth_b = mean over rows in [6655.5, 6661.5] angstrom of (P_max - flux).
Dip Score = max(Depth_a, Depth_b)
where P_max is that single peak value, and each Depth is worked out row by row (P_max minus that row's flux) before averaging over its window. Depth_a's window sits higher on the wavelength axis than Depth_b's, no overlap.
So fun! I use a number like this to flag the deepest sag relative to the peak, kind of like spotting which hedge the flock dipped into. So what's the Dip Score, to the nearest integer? 46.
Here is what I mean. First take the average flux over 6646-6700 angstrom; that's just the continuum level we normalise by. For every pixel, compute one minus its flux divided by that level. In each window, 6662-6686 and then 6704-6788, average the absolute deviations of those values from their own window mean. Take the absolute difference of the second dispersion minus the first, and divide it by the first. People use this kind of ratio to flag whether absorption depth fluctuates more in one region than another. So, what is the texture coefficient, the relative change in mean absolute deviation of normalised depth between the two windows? 0.20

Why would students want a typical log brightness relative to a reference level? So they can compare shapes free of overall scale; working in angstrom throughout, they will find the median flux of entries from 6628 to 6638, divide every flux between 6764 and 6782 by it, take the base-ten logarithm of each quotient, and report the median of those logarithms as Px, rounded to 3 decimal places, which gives -0.015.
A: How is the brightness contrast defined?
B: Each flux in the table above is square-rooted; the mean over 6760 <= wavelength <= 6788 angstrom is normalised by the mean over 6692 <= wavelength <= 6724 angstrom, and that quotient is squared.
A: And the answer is 1.02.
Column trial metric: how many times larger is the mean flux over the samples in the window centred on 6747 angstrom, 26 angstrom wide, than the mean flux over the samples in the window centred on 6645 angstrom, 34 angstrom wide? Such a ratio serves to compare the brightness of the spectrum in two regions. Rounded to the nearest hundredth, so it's 1.05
